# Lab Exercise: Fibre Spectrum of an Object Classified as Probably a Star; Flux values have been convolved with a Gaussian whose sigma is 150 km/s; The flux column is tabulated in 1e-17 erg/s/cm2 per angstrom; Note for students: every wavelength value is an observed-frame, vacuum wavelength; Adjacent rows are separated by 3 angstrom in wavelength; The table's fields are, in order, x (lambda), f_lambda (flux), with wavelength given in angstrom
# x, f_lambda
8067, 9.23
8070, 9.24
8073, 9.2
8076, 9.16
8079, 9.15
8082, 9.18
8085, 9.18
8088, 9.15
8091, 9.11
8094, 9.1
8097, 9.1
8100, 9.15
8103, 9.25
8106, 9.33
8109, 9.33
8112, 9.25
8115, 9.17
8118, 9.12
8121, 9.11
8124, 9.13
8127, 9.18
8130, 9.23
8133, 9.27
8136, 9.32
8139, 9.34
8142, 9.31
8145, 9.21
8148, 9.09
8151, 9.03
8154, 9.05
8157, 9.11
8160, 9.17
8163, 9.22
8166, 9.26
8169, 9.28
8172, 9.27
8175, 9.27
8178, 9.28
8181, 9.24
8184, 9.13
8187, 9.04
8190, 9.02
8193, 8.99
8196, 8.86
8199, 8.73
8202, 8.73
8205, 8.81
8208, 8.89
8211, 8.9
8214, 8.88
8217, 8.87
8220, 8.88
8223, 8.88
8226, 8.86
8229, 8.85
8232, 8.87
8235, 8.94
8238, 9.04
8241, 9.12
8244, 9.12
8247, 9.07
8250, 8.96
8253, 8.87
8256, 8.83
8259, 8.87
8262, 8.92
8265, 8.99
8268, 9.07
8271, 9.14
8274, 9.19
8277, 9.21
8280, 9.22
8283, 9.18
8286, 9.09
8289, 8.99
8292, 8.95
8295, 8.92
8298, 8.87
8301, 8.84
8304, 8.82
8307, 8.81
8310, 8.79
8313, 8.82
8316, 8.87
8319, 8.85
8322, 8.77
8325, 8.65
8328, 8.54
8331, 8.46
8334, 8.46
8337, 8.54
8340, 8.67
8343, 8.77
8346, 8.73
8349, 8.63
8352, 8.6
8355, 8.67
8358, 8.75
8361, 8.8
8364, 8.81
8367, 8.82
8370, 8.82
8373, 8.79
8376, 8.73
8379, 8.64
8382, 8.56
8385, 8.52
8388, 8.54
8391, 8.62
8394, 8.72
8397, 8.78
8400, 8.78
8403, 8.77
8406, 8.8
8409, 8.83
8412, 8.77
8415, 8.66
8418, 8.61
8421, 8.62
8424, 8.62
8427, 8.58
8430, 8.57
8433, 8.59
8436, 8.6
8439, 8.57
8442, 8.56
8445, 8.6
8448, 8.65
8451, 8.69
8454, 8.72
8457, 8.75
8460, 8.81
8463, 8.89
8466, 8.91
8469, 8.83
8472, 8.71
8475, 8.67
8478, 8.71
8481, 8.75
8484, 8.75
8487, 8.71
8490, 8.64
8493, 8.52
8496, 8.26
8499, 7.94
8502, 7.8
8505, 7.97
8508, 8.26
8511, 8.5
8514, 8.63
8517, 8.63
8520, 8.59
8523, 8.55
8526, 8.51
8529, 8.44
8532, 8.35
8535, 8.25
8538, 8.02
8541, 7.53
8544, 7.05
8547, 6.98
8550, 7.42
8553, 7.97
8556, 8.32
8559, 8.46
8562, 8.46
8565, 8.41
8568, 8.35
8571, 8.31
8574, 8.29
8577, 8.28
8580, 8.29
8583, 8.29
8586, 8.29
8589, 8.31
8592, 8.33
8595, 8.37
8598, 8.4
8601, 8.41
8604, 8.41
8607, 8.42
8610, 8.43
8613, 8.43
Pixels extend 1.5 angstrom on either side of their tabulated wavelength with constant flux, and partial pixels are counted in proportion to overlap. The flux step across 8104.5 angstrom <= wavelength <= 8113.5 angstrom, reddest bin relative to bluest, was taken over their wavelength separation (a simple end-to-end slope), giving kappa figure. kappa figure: -0.013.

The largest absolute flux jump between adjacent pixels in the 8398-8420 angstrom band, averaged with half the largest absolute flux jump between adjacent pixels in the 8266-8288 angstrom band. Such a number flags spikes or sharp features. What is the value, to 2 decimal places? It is 0.08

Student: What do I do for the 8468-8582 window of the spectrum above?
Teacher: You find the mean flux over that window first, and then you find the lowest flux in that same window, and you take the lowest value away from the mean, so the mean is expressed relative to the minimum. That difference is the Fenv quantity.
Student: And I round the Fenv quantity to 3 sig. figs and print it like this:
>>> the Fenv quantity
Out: 1.31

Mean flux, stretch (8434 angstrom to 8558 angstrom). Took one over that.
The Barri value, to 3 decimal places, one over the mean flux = 0.119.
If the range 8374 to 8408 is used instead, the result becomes 0.115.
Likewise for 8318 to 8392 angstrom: 0.115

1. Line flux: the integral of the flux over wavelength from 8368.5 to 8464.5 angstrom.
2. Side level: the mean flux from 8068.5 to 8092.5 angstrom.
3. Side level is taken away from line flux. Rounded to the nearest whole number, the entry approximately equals 824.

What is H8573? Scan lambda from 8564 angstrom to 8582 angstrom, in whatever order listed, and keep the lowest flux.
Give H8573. 8.28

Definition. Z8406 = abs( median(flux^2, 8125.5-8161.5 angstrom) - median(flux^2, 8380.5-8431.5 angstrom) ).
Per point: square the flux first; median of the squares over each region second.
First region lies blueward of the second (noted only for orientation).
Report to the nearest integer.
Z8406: 10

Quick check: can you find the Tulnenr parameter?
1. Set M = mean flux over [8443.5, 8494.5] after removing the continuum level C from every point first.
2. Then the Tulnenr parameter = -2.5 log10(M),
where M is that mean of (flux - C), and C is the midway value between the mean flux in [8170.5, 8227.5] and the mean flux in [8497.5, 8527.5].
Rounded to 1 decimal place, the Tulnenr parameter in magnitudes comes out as 2.9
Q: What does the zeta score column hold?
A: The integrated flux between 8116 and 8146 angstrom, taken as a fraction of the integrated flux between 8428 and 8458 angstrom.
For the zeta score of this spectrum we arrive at 1.07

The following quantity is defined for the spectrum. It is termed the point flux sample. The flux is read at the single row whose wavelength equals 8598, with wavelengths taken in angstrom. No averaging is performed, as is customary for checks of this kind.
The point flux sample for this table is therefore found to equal 8.4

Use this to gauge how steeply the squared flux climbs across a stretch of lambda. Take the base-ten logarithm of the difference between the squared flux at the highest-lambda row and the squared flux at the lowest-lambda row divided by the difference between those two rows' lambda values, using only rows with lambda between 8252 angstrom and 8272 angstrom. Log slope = -0.57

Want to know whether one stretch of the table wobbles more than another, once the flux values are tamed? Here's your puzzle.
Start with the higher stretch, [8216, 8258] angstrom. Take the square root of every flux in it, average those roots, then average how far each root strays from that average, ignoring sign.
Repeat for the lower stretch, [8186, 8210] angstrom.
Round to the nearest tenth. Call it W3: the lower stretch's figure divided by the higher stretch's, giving 1.2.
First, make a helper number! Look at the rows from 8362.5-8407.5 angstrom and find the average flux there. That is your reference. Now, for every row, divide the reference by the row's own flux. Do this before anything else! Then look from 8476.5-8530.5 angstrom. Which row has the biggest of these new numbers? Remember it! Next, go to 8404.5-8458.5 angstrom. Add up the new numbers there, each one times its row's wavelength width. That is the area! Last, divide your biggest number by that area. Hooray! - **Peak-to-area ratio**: 0.0205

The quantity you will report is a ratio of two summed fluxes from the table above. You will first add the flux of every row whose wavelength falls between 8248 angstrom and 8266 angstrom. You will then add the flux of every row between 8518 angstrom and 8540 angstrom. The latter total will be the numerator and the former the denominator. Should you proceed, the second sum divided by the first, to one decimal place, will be 1.1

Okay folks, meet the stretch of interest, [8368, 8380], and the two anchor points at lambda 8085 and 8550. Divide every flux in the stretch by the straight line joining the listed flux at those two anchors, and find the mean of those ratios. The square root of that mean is 1.040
